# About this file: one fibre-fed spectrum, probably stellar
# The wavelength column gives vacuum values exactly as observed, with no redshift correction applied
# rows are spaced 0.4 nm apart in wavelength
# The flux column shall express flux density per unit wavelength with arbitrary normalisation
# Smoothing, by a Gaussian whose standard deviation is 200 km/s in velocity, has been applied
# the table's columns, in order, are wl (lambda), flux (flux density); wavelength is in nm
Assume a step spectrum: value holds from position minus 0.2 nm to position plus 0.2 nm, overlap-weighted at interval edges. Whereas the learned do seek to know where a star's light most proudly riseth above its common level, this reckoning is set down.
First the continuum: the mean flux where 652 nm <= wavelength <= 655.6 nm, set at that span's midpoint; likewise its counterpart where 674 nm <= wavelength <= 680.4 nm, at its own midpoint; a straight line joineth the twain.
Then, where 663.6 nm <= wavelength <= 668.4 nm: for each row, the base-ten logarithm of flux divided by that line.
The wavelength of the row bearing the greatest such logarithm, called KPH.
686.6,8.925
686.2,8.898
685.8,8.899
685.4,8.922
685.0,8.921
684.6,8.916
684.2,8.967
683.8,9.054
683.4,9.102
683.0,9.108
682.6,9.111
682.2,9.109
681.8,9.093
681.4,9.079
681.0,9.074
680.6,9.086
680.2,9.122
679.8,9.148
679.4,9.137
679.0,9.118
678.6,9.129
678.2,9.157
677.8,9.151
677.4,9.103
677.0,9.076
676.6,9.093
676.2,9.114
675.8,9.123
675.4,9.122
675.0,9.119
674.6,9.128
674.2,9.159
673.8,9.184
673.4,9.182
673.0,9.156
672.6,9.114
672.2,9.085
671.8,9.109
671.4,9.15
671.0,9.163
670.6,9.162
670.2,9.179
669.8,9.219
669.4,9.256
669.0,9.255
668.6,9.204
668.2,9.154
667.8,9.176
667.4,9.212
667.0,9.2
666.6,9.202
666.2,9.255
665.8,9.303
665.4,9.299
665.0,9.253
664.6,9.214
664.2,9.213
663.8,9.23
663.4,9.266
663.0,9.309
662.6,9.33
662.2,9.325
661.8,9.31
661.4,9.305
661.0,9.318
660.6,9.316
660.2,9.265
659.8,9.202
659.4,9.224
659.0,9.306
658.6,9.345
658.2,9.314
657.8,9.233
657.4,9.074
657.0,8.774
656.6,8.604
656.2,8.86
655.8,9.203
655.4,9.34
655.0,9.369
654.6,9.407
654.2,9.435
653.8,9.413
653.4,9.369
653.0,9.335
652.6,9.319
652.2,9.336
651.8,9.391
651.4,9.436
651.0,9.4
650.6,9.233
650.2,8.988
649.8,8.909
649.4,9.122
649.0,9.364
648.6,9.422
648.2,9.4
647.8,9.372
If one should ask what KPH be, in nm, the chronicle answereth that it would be 665.8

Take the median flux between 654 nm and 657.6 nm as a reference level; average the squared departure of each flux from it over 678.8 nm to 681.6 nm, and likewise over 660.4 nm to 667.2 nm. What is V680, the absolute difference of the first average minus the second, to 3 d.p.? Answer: 0.003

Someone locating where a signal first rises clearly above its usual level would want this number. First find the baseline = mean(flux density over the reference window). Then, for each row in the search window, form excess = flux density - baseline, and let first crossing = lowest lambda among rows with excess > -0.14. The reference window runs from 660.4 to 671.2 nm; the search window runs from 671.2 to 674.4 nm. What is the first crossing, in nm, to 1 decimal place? 671.4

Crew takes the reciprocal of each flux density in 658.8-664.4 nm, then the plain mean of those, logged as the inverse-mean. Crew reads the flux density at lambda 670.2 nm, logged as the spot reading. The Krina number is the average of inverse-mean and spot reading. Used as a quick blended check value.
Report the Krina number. 4.64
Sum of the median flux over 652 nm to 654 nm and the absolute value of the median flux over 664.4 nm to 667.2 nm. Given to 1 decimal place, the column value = 18.6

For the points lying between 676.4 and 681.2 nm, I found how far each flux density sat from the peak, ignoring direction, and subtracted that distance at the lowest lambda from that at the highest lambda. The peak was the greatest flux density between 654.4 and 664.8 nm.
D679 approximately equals 0.02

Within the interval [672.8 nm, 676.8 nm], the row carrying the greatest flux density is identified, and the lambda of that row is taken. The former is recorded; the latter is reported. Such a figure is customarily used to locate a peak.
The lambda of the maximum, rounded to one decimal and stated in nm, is 673.8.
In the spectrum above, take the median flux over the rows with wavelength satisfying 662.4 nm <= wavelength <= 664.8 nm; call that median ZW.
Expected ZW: 9.25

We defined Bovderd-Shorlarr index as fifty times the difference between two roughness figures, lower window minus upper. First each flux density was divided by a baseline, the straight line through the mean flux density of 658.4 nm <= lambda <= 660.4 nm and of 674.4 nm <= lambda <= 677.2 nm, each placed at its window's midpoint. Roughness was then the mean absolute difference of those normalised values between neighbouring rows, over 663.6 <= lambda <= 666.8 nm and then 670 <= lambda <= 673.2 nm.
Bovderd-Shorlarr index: 0.037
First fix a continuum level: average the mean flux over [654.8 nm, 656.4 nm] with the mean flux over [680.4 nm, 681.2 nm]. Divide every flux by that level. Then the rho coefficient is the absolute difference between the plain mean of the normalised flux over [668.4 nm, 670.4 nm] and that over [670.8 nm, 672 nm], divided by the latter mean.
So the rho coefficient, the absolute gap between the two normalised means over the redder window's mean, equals 0.01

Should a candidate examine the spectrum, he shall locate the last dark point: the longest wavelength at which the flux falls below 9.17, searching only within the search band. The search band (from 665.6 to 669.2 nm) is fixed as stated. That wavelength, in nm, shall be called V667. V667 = 668.2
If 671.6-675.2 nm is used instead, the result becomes 675.0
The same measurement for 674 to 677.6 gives 677.4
